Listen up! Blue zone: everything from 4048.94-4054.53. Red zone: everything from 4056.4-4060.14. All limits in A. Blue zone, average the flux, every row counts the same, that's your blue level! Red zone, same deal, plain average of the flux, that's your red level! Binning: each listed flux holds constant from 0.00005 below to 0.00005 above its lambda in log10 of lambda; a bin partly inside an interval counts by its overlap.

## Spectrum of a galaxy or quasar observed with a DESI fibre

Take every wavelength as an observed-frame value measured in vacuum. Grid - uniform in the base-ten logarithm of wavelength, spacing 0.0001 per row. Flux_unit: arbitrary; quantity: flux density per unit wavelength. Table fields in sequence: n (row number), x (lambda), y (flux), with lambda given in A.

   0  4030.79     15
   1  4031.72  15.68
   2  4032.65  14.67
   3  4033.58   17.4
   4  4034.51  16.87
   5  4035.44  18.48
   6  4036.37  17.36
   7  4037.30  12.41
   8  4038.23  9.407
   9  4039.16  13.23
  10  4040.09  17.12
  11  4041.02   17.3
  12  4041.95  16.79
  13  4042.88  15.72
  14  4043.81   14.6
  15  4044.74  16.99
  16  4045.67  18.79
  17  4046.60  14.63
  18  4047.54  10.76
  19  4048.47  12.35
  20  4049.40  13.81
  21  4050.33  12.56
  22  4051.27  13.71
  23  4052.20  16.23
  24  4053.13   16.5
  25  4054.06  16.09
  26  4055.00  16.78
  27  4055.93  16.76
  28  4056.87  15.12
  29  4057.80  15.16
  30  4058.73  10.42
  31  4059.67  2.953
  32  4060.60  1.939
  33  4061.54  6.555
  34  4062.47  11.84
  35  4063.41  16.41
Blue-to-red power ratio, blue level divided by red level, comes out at 1.36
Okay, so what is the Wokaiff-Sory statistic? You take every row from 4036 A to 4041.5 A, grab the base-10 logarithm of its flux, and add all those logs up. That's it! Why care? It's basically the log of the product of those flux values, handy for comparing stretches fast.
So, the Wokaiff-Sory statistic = 6.90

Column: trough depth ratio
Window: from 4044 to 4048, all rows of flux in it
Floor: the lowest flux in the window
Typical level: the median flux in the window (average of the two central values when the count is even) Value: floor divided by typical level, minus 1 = -0.32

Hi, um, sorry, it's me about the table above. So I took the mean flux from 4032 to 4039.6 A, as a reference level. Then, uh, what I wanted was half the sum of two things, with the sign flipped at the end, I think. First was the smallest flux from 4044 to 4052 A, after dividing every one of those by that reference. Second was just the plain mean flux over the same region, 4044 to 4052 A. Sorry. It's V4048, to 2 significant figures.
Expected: -7.5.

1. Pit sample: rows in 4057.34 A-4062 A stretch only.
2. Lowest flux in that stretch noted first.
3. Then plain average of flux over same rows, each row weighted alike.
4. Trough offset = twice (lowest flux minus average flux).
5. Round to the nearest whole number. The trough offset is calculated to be -11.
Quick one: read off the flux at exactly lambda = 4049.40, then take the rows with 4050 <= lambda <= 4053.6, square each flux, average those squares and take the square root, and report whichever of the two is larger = 14.8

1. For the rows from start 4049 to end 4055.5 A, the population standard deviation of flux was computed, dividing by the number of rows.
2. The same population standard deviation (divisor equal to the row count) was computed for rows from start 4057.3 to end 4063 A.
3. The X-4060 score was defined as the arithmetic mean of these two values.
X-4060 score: 3.2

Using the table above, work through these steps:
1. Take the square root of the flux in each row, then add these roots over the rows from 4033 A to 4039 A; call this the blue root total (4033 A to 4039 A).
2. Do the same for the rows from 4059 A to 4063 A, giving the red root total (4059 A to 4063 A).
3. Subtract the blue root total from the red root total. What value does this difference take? -14.2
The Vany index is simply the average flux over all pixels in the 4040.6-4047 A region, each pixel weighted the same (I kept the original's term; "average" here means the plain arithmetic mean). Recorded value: 16.4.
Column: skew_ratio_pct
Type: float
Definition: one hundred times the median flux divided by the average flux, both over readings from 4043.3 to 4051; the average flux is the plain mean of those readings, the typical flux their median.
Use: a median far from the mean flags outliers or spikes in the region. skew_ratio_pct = 99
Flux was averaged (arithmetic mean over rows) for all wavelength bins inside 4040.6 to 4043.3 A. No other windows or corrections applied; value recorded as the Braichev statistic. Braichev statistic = 16.6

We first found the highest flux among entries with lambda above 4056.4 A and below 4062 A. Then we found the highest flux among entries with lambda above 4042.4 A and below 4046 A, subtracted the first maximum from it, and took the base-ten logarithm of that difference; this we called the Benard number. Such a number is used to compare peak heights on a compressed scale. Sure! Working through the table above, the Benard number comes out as 0.6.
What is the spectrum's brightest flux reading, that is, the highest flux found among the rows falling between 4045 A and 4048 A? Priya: 18.79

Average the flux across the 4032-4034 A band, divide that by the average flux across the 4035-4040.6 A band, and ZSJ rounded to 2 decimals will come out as 1.09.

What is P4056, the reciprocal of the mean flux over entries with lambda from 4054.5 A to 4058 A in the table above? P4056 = 0.063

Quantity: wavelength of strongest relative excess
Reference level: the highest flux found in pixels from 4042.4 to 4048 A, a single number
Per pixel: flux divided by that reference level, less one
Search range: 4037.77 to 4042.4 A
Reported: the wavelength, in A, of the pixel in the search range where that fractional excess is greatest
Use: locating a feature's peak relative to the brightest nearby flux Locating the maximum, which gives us 4041.02 A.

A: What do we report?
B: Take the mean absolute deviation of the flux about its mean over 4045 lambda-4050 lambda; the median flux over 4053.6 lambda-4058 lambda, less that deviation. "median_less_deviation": 14.0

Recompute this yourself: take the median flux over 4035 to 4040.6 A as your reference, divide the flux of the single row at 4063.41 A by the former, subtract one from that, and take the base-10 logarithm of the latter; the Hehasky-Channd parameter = -1.09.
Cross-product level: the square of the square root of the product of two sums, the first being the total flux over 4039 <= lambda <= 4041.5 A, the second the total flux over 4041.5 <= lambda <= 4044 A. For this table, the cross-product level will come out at 2245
